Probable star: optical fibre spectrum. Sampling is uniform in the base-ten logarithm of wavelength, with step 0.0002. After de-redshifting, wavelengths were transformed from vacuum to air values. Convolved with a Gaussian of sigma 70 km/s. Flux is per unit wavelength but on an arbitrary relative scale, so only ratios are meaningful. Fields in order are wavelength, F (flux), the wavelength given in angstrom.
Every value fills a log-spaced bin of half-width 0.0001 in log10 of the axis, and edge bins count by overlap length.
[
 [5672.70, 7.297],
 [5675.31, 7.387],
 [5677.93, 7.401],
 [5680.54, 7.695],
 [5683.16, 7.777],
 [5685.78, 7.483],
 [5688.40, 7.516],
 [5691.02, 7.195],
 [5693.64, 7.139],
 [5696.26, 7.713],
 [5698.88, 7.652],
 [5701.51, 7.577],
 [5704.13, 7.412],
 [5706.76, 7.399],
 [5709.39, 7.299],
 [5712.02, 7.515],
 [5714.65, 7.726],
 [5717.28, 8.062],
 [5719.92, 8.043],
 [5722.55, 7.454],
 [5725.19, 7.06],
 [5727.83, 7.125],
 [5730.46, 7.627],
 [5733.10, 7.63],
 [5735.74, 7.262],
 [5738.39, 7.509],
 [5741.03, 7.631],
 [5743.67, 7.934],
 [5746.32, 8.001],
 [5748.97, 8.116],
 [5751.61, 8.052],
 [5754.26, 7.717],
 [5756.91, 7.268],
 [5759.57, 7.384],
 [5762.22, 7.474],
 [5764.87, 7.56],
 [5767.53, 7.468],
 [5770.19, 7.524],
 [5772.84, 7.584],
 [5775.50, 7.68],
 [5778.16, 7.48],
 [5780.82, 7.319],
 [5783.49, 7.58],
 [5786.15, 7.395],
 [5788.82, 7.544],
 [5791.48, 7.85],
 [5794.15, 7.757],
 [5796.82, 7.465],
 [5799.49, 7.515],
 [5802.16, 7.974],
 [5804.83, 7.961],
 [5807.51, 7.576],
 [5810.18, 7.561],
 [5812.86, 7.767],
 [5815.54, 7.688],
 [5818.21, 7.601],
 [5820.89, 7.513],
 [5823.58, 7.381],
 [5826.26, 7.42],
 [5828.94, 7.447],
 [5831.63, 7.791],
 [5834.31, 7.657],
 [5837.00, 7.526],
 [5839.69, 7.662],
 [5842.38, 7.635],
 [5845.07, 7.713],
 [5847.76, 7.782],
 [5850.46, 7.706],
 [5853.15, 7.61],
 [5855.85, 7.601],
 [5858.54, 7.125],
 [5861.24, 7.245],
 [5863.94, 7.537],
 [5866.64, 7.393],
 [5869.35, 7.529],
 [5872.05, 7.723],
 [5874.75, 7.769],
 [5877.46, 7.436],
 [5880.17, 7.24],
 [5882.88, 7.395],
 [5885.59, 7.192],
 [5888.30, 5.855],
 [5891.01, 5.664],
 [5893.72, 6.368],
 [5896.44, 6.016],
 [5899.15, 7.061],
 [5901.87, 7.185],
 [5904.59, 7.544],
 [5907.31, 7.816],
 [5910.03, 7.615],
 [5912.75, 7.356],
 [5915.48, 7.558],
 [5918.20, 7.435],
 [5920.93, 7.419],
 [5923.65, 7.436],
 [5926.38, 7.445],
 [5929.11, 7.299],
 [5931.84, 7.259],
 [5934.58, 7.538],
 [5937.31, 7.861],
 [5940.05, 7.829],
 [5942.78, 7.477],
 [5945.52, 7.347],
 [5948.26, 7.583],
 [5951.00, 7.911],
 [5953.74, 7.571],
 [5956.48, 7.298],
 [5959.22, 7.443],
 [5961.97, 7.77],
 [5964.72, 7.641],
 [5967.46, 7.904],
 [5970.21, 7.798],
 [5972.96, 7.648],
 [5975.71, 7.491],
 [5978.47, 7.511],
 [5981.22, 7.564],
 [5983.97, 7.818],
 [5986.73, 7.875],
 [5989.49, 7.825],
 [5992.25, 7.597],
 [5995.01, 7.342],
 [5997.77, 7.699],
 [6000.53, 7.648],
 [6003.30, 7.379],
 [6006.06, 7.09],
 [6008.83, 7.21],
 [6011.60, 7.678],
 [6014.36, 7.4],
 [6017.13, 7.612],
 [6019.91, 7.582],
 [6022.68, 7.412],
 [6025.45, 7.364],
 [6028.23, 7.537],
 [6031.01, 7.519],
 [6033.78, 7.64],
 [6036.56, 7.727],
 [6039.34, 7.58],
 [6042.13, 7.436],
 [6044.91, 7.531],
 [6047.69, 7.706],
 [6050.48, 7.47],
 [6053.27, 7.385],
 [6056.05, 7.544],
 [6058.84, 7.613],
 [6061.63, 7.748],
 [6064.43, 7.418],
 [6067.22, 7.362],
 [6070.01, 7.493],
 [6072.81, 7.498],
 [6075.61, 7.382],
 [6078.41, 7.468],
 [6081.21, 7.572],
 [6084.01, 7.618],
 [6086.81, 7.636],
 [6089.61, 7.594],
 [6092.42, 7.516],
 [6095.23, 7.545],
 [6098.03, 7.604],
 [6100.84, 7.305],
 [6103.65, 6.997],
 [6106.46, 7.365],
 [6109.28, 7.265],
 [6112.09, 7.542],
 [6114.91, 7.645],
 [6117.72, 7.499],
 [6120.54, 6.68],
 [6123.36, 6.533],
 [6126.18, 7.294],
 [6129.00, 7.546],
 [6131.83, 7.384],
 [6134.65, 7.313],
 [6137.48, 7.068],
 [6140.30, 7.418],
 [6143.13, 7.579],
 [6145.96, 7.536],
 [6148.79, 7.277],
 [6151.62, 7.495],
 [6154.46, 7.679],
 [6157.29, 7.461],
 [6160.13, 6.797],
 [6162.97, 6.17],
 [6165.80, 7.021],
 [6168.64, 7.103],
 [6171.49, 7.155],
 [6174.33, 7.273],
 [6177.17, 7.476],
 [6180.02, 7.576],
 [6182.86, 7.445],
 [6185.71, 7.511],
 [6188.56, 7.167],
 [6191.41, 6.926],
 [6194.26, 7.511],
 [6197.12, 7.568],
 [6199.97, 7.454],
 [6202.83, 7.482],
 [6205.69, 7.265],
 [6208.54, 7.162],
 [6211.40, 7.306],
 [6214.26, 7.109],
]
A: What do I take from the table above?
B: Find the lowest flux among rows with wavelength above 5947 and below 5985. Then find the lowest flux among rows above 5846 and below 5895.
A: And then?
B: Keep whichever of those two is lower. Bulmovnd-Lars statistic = 5.66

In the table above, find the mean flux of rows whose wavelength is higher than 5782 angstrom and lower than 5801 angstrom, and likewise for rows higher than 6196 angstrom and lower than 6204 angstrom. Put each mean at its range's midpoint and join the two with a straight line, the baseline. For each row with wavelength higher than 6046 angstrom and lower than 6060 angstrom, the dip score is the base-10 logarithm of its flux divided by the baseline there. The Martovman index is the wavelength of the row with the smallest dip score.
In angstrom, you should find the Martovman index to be 6053.27 angstrom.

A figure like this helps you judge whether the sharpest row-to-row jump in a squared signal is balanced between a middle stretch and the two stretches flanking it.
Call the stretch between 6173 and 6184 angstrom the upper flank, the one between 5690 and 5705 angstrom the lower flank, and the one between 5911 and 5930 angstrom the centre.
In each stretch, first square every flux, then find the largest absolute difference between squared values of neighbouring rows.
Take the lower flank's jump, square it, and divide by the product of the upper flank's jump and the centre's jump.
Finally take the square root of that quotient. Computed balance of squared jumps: 2.8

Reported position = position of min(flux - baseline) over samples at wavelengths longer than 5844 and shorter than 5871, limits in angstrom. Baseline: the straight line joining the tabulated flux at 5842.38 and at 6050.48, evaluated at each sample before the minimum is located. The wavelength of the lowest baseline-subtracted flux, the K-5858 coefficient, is 5858.54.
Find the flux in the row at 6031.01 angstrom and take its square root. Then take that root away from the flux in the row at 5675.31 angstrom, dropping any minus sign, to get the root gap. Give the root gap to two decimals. 4.64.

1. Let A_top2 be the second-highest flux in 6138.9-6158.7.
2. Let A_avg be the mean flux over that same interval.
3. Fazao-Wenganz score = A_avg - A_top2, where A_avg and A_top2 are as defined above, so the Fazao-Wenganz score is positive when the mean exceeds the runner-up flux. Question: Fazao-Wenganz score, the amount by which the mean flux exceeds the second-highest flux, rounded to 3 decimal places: -0.087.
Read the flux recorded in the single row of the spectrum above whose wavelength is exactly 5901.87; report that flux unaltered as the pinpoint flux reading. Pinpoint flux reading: 7.185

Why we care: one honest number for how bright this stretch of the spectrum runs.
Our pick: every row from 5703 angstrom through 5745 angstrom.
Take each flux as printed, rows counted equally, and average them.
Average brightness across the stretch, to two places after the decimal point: 7.54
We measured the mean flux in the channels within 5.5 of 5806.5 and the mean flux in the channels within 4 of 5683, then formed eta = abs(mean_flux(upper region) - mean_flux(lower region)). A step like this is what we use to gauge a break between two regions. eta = 0.12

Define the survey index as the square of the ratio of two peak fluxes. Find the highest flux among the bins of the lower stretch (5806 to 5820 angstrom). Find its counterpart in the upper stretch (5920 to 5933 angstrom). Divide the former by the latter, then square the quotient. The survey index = 1.088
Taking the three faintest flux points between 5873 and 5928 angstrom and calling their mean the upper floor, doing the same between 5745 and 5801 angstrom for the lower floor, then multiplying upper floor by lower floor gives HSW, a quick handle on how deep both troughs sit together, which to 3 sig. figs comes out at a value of 42.8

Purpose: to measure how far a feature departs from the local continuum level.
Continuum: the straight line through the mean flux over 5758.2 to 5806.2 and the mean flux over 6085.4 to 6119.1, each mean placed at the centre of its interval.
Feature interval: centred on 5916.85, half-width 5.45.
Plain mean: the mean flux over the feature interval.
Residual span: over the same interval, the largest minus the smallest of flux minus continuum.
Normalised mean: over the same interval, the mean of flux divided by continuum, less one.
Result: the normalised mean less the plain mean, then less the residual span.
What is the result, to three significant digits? -7.66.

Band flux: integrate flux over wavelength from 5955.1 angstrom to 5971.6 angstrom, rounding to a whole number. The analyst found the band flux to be 126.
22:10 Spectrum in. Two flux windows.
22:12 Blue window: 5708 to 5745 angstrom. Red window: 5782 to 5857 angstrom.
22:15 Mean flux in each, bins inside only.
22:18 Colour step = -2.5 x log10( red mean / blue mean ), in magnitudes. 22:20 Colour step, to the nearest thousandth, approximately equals -0.010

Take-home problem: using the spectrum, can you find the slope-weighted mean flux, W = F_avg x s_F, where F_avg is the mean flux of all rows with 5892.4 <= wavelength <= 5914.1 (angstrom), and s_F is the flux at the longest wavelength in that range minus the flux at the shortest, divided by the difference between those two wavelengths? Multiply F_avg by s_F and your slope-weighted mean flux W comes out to 0.37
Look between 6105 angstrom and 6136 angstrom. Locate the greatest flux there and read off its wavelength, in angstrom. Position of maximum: 6114.91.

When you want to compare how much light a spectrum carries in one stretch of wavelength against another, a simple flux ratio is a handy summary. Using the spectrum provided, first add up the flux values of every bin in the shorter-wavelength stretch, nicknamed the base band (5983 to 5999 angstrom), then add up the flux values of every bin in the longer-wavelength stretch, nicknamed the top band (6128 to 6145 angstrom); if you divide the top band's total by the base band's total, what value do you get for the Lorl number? 0.96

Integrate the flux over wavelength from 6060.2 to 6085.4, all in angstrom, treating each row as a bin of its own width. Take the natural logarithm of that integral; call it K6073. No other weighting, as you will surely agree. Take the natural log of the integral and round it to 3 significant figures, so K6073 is 5.24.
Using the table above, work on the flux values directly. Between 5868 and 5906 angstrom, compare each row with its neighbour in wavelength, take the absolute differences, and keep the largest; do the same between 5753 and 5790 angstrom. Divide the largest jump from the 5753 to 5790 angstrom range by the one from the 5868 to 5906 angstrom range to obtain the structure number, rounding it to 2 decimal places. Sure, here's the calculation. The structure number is 0.34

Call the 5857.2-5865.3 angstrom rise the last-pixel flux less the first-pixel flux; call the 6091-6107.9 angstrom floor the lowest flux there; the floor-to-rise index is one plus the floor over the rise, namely 18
